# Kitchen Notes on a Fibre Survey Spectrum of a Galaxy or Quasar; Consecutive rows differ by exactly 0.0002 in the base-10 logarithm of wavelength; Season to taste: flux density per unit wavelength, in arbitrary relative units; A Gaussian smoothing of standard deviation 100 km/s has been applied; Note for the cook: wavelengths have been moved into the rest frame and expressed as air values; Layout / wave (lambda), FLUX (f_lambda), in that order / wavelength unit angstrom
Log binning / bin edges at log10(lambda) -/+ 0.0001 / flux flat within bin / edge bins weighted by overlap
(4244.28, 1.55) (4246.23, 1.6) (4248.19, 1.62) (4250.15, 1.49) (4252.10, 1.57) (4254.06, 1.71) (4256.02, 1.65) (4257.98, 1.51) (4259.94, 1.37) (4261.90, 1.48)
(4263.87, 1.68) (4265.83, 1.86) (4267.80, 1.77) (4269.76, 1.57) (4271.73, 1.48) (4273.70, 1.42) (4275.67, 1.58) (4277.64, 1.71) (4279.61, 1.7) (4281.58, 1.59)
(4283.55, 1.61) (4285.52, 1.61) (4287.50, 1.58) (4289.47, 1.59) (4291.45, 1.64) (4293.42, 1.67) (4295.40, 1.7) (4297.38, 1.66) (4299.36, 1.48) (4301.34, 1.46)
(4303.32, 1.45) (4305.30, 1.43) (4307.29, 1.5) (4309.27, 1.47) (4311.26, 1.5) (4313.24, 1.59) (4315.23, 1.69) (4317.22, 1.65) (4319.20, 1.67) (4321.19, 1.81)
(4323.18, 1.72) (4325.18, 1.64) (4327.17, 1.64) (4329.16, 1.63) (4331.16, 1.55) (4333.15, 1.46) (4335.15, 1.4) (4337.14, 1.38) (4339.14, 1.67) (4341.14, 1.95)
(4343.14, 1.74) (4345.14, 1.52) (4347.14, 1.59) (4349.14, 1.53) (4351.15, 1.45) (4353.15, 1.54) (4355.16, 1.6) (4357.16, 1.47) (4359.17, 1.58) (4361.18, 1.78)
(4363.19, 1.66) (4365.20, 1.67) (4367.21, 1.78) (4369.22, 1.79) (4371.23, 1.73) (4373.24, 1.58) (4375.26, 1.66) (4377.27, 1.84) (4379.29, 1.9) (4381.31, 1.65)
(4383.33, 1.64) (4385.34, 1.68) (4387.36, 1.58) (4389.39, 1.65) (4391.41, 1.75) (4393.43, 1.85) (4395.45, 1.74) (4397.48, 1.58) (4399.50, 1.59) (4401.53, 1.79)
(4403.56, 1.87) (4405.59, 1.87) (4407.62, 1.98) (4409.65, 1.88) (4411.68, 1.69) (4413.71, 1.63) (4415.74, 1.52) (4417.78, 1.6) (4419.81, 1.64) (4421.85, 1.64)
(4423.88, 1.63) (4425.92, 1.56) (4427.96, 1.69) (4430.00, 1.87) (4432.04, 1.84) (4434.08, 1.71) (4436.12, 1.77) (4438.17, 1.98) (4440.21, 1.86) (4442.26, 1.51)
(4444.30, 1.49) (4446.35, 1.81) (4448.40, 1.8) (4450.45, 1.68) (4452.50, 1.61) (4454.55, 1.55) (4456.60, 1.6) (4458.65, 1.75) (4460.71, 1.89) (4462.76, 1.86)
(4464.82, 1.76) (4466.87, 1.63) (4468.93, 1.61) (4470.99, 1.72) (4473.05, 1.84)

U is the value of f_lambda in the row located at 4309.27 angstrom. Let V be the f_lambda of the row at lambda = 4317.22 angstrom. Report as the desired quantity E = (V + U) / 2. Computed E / 1.56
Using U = 1.47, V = 1.65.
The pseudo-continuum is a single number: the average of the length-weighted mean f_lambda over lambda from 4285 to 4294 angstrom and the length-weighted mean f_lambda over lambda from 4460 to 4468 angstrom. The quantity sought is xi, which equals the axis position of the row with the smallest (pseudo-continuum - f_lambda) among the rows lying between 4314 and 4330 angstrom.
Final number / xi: 4321.19 angstrom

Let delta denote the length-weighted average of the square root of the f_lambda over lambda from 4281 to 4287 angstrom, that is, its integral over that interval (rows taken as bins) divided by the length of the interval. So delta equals 1.266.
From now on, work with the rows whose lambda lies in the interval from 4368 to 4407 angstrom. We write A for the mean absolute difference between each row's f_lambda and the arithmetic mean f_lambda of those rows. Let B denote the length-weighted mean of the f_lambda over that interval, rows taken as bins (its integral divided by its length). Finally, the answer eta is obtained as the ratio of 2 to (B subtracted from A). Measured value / -1.23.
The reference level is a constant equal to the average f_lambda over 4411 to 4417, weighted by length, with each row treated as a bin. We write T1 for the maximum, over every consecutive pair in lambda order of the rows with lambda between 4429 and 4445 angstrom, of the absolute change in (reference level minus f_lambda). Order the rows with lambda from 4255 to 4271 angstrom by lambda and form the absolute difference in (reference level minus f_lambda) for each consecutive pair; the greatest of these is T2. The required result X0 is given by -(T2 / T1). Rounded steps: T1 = 0.35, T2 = 0.20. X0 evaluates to -0.57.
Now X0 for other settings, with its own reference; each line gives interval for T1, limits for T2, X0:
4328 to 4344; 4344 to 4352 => -0.28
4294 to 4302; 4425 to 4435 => -1.00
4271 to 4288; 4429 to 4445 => -2.19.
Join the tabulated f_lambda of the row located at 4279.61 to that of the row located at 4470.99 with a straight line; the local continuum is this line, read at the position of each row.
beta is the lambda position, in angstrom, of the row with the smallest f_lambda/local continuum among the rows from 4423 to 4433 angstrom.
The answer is 4425.92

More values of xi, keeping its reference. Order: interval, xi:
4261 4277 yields 4265.83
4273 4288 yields 4277.64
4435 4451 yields 4438.17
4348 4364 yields 4361.18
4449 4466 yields 4460.71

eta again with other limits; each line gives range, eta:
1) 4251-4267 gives -1.35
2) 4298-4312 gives -1.38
